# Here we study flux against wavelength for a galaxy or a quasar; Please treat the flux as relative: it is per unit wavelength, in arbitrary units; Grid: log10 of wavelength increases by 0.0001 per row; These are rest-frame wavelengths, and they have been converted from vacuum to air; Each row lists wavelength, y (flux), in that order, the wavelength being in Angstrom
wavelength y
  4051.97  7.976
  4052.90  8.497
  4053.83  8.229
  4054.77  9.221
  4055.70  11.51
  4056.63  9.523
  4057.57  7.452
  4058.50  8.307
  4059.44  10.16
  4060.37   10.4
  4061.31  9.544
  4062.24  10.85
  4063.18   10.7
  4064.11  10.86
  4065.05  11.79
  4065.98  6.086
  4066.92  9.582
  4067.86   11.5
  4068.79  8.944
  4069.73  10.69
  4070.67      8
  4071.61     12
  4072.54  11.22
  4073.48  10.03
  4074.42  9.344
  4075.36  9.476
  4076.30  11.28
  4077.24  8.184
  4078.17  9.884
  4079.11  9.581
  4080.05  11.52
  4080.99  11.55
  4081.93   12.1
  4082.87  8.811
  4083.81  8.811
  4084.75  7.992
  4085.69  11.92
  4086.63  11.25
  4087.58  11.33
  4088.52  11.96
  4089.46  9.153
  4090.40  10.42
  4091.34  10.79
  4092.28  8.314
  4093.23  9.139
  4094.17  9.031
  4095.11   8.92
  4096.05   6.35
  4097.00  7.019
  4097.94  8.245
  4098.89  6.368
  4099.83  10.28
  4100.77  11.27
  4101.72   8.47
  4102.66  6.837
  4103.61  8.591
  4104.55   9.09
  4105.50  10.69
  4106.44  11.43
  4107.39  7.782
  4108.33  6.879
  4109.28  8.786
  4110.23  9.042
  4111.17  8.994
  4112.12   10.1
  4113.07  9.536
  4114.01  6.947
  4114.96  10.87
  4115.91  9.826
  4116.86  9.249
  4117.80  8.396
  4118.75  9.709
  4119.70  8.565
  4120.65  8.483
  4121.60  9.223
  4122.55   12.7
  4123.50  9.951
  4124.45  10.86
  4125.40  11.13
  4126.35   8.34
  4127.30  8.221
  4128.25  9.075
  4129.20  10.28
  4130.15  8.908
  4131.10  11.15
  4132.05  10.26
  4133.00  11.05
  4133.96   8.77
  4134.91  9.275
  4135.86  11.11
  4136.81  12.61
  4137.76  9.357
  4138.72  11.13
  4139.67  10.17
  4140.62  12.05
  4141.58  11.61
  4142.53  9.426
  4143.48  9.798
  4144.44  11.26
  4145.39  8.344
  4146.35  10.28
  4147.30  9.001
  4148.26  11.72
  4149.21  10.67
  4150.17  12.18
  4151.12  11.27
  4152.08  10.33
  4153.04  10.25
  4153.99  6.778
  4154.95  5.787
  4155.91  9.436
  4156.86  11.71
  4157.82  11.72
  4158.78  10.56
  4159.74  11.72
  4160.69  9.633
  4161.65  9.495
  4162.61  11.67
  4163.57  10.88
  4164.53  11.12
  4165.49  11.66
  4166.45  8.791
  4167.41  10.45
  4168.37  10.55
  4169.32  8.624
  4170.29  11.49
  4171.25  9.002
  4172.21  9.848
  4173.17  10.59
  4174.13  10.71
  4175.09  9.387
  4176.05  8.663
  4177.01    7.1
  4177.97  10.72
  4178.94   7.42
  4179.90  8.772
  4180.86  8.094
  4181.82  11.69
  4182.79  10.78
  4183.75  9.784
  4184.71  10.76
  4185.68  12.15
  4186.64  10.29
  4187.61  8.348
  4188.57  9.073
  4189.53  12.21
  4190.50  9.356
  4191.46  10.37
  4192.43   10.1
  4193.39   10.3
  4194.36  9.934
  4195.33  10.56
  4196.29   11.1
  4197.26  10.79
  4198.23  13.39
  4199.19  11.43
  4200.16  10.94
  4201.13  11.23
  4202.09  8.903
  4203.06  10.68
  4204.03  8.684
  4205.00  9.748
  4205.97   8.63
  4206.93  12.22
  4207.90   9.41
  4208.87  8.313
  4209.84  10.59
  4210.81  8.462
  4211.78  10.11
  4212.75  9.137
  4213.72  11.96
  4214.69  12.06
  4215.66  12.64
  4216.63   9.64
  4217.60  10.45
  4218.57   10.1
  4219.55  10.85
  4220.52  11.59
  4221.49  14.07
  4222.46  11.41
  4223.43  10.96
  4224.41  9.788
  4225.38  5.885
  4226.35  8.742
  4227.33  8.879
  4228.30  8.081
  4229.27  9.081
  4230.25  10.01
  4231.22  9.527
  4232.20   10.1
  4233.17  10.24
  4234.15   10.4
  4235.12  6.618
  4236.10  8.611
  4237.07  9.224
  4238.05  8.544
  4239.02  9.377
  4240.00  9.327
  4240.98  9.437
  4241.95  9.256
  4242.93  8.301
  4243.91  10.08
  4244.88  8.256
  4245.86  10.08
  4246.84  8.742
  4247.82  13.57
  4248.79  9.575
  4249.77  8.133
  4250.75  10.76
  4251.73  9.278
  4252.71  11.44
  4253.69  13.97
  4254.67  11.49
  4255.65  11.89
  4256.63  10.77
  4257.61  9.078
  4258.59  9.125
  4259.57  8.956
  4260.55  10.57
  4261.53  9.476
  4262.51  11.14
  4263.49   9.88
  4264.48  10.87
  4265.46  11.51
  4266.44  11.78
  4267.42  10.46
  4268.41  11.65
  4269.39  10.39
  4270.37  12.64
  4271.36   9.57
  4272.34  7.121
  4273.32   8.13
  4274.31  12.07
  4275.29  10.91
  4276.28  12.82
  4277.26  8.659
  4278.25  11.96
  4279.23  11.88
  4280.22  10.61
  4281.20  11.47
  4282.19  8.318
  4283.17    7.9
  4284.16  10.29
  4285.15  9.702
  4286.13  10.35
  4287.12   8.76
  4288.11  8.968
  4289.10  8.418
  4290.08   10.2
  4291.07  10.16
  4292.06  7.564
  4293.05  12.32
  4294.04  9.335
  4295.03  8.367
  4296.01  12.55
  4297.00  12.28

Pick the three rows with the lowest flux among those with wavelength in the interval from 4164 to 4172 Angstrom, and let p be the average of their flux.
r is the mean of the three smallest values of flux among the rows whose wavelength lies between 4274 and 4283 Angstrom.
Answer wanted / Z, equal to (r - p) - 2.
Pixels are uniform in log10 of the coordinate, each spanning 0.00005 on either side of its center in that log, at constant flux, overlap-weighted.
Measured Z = -1.6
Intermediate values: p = 8.8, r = 9.2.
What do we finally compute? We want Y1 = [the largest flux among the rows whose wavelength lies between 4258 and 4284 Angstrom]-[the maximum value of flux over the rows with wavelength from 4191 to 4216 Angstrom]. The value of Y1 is -0.6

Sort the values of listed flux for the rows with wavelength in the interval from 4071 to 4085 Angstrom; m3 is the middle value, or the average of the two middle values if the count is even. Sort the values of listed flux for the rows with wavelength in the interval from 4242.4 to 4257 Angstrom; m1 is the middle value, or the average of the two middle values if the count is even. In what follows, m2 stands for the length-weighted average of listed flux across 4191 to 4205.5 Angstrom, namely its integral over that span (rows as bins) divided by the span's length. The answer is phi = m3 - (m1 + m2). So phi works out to -10.73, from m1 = 10.08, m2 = 10.5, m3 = 9.9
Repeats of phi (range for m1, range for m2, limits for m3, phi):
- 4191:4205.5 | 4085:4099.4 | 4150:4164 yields -9.33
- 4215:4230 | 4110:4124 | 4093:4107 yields -10.63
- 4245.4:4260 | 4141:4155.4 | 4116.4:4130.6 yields -10.79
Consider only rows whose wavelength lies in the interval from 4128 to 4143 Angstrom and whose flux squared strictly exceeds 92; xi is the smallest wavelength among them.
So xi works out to 4129.20 Angstrom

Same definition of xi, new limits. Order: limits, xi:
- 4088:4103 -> 4088.52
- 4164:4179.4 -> 4164.53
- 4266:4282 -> 4266.44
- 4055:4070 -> 4055.70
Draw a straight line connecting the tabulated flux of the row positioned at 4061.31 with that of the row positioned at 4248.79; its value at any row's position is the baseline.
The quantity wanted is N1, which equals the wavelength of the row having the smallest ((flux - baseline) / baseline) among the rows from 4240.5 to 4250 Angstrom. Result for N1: 4249.77 Angstrom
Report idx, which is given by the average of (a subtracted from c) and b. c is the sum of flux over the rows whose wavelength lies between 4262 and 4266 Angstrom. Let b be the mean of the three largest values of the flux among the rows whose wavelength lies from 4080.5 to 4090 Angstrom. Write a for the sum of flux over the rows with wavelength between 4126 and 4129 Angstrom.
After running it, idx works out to 15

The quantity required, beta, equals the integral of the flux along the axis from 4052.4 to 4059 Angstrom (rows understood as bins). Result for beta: 59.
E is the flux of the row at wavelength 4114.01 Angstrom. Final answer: 6.947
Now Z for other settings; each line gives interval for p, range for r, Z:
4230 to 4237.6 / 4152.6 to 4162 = -2.8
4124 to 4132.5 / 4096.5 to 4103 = -3.7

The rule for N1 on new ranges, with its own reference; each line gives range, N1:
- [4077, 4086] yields 4084.75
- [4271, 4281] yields 4272.34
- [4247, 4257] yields 4249.77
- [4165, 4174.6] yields 4169.32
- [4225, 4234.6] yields 4225.38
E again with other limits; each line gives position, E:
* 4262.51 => 11.14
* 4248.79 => 9.575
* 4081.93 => 12.1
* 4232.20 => 10.1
